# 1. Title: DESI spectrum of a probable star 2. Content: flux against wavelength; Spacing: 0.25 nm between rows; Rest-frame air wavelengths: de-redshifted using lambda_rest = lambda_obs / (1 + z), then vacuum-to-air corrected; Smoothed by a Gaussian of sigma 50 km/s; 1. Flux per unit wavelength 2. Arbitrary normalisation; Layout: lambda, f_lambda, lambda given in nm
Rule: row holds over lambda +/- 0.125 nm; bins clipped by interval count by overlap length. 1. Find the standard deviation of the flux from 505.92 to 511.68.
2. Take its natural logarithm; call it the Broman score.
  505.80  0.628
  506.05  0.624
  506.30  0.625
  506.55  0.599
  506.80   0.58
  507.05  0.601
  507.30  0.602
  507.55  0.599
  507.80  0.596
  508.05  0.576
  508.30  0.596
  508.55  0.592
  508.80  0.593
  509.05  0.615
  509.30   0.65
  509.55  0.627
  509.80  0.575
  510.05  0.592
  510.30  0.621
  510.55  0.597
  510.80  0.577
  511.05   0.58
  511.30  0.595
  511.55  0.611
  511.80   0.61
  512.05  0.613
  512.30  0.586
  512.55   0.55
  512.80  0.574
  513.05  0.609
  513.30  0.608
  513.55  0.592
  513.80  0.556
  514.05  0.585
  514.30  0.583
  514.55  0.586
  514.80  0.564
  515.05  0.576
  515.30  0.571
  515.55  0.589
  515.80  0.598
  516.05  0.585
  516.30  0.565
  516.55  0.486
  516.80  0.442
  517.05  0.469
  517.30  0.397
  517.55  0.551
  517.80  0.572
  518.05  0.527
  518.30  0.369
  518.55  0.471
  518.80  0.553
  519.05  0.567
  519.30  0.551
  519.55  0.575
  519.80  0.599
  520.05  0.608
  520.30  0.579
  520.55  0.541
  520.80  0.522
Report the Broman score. -4.0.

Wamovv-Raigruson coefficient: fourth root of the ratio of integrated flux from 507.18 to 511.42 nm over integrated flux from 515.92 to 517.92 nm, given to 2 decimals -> 1.26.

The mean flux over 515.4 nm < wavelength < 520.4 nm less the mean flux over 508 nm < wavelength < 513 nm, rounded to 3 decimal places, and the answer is -0.064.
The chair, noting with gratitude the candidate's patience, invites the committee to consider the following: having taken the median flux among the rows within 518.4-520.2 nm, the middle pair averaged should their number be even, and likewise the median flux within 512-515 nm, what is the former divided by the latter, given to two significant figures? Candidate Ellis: 0.97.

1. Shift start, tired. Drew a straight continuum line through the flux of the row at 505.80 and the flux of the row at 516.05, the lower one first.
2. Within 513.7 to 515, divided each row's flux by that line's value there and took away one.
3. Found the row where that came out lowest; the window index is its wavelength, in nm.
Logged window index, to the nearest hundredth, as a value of 513.80 nm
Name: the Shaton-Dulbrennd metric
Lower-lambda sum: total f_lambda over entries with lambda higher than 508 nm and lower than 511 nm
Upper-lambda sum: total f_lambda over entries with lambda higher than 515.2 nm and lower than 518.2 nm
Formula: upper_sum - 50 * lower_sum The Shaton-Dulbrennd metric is -354.2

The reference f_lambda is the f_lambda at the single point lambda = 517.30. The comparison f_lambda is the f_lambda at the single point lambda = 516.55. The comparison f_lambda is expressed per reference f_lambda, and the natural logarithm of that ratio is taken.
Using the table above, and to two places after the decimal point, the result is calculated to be 0.20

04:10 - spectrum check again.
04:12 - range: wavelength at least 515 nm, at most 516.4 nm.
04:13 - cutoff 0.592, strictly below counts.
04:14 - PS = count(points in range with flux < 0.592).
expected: 5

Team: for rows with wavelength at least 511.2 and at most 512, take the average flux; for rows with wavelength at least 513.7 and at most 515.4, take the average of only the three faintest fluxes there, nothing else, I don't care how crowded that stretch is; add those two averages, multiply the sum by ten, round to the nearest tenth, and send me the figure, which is 11.7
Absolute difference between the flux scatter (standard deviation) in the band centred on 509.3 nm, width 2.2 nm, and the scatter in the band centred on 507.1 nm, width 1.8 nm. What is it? 0.010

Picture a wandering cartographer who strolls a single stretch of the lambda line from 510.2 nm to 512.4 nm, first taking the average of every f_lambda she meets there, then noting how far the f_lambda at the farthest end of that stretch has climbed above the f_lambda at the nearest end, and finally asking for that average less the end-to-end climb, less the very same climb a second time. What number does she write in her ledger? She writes 0.67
